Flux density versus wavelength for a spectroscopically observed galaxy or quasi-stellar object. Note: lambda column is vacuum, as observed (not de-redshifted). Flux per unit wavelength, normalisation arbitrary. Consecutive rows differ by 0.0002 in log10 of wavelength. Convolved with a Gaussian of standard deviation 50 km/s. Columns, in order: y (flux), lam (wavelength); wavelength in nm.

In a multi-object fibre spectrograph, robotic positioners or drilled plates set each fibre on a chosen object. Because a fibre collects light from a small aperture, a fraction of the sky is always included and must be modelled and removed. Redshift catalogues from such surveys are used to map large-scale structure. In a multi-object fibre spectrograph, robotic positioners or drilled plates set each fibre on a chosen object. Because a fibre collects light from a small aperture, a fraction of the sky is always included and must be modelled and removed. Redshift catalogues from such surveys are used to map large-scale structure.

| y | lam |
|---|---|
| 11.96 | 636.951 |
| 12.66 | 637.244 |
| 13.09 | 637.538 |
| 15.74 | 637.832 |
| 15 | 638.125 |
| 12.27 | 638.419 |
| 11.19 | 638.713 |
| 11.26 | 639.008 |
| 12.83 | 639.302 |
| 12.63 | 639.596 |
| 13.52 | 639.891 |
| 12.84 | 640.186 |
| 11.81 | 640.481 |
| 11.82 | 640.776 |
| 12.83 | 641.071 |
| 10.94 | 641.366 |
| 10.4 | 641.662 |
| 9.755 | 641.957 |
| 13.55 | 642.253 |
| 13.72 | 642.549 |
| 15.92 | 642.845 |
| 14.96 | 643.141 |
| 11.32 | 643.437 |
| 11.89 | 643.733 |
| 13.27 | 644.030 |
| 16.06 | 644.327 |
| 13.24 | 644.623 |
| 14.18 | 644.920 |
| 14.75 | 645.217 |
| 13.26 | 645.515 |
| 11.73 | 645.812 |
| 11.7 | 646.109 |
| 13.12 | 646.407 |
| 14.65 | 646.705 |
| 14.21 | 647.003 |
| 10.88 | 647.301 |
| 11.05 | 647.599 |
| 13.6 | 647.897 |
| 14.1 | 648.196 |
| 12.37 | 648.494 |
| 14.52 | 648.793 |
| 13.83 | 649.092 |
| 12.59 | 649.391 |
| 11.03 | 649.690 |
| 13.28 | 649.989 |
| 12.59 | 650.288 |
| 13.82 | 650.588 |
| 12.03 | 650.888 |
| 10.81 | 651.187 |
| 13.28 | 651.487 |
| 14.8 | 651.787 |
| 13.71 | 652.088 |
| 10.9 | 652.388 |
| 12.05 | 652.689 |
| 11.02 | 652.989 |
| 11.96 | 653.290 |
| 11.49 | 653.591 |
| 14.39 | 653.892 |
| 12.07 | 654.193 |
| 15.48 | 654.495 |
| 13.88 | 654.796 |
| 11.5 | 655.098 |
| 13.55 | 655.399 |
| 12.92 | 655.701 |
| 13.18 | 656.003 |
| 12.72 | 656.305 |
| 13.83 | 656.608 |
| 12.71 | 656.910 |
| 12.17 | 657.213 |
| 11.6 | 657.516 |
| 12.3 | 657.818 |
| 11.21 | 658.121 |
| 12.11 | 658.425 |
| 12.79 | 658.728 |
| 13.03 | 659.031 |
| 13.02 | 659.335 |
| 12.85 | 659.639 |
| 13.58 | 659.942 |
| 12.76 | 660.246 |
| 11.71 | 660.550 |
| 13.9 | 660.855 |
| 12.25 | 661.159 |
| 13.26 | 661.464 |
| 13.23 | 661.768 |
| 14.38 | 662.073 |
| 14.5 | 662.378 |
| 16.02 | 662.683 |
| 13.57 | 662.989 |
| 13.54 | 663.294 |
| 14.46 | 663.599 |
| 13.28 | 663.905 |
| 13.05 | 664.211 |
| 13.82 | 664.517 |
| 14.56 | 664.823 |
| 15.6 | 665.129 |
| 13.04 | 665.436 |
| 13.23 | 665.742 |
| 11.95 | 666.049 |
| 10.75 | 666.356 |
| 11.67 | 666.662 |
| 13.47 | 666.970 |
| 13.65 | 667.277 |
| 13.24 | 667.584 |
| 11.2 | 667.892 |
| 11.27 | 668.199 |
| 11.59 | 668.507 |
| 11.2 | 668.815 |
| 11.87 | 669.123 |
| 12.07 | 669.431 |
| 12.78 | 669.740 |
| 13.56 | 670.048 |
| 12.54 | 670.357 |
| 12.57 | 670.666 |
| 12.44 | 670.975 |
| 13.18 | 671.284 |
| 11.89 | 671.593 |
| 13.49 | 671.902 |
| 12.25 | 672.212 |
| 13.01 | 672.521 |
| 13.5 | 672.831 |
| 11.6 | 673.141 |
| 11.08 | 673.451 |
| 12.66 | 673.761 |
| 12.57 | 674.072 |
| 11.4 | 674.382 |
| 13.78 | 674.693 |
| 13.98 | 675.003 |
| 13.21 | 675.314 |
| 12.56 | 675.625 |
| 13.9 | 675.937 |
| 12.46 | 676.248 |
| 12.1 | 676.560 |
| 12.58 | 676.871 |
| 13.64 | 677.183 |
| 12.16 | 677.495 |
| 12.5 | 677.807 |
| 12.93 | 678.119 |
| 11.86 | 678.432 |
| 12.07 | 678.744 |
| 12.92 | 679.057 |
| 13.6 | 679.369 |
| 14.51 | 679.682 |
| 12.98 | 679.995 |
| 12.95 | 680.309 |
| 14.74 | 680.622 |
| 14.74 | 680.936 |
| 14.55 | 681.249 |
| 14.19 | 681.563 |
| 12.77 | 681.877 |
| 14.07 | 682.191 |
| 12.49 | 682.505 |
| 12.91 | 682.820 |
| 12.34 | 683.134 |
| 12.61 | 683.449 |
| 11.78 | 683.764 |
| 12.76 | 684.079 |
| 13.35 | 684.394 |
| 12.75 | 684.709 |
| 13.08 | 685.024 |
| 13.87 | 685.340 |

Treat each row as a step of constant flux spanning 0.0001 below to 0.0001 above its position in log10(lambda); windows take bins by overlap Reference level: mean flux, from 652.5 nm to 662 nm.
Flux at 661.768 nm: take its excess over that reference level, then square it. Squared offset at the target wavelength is 0.25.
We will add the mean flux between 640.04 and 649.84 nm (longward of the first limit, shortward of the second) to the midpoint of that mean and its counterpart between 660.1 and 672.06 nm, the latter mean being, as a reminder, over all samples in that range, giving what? 25.9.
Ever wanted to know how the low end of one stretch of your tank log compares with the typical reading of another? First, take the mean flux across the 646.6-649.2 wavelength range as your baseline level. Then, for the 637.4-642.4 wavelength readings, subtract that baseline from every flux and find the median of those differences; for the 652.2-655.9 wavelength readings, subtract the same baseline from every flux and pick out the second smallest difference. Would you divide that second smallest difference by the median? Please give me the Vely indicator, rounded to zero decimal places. 4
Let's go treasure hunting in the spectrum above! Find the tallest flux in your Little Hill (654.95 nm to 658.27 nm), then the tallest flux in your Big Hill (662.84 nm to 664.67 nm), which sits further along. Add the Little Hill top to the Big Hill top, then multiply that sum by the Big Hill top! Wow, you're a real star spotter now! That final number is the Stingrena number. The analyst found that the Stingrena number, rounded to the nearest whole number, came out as 409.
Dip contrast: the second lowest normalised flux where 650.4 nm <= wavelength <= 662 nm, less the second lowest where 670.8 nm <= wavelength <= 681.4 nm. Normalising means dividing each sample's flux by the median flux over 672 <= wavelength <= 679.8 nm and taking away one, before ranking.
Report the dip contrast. -0.040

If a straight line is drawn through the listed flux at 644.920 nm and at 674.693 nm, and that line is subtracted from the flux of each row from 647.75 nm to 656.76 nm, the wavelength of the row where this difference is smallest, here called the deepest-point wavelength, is 651.187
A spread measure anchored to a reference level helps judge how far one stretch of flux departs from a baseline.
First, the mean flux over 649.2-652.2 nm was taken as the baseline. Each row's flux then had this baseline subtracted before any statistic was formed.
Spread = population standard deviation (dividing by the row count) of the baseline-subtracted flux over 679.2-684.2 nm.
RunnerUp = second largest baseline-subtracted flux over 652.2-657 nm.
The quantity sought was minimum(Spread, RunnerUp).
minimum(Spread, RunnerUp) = 0.93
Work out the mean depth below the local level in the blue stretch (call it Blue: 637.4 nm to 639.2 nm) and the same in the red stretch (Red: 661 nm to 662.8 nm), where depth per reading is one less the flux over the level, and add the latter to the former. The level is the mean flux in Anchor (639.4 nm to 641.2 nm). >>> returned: -0.15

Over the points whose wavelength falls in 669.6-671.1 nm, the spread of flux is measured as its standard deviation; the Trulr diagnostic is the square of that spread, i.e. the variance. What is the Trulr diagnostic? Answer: 0.2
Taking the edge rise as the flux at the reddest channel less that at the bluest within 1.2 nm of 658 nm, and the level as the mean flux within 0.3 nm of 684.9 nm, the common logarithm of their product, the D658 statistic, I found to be 0.6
